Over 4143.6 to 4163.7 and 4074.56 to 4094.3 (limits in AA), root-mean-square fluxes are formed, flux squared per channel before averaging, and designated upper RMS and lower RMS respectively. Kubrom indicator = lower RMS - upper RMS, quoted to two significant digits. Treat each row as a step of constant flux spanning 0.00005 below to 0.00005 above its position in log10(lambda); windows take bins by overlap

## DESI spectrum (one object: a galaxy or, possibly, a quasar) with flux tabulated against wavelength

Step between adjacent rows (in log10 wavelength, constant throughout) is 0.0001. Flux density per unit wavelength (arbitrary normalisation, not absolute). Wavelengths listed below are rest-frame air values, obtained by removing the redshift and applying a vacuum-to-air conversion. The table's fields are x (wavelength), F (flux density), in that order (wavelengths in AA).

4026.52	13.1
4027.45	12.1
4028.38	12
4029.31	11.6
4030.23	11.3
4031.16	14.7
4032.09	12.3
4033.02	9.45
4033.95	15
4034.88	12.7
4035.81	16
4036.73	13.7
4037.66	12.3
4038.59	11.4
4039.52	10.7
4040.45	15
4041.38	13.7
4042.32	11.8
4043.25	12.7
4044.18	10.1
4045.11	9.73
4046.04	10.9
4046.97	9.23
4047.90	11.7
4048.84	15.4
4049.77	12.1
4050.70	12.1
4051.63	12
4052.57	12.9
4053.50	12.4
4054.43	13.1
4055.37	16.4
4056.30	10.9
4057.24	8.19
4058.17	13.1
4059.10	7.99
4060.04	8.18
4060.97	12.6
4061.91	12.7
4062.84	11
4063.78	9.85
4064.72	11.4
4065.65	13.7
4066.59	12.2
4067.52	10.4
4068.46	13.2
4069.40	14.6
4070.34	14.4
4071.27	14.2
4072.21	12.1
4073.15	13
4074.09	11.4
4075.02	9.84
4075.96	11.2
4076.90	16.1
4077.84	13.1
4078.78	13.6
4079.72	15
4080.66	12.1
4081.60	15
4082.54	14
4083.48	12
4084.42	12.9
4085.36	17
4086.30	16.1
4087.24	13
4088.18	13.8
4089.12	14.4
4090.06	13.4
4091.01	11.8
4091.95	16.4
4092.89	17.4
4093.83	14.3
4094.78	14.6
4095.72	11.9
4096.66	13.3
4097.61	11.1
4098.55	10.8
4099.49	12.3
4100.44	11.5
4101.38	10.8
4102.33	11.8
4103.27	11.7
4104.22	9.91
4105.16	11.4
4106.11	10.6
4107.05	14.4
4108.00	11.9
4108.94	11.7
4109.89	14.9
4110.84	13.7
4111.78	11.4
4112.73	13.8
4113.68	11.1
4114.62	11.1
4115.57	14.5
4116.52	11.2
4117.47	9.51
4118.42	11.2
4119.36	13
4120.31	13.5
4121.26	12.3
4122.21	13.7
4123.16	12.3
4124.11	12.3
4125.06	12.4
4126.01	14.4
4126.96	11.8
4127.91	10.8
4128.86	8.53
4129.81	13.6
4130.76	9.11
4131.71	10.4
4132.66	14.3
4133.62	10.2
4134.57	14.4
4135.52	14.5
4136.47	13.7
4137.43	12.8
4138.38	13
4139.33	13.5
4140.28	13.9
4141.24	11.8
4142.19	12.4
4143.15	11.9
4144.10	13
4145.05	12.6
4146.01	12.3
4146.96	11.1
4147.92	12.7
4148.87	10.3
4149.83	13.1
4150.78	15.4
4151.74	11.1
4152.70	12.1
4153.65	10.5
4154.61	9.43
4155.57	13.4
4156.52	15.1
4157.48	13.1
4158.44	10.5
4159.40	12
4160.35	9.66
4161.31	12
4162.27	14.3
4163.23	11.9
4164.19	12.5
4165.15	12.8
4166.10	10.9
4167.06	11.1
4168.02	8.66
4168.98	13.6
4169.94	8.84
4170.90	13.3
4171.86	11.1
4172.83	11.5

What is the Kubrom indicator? 1.8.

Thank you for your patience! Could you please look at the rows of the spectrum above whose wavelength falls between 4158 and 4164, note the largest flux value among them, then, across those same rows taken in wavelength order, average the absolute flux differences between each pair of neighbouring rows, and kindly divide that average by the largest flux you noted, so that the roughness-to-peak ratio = 0.15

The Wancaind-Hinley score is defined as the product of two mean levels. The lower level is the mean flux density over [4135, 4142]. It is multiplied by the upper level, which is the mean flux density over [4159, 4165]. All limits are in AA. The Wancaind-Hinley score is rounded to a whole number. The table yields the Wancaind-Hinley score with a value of 161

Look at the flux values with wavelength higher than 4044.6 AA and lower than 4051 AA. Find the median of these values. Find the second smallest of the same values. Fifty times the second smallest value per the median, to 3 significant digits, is 41.6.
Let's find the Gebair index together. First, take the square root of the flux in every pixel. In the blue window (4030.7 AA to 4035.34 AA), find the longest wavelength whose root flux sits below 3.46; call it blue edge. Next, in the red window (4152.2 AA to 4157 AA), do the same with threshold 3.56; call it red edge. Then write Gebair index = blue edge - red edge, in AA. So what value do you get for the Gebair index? -121.6 AA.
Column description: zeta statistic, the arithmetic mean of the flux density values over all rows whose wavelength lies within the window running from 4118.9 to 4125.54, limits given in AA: 12.8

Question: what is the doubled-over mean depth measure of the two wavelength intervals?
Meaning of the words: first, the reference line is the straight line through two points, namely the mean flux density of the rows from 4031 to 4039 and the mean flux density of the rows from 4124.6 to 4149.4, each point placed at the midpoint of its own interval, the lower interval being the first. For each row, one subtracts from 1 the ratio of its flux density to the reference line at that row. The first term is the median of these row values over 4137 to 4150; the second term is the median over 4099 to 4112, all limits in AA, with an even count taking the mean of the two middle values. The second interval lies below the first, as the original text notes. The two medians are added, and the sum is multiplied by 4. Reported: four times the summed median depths 0.1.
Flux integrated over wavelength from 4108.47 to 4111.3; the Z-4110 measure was 38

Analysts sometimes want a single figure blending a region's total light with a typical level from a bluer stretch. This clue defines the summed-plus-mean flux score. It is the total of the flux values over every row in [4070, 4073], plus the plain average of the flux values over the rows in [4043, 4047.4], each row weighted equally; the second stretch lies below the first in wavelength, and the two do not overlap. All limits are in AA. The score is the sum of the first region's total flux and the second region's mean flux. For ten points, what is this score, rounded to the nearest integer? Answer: 51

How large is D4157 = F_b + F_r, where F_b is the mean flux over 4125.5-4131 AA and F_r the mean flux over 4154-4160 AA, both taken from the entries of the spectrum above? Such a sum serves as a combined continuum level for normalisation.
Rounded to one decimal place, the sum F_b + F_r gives 23.6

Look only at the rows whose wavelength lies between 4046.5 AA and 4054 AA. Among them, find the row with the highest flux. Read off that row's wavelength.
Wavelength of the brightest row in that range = 4048.84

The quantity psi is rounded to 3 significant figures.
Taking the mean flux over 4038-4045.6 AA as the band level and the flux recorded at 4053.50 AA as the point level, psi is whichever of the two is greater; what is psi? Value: 12.4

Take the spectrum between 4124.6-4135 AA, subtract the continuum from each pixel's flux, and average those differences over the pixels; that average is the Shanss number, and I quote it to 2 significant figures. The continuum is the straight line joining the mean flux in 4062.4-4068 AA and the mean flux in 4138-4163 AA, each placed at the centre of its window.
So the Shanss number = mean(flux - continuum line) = -0.29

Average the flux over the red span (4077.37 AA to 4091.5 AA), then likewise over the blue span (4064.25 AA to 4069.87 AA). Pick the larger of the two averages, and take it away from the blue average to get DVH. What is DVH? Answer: -1.2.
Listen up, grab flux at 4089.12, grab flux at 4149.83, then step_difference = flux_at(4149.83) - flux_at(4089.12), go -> -1.3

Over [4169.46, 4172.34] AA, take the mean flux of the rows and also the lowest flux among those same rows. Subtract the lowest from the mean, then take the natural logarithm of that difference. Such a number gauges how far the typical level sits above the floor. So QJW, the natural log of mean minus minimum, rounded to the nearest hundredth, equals 0.81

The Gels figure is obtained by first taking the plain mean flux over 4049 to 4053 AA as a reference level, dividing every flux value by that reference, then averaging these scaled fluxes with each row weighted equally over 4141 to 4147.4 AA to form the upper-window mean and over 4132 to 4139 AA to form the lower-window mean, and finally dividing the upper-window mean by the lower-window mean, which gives 0.92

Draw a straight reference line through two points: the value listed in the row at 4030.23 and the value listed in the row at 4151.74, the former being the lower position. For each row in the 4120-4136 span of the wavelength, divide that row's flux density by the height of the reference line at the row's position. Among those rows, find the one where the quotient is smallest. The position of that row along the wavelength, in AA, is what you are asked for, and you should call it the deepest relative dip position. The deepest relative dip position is 4128.86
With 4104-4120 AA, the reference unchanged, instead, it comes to 4117.47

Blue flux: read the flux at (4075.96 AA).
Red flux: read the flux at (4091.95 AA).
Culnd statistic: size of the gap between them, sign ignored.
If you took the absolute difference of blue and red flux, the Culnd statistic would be 5.2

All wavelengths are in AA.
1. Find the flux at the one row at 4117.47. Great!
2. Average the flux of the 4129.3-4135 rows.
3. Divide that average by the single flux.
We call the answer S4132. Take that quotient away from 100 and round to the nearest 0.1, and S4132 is 98.7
